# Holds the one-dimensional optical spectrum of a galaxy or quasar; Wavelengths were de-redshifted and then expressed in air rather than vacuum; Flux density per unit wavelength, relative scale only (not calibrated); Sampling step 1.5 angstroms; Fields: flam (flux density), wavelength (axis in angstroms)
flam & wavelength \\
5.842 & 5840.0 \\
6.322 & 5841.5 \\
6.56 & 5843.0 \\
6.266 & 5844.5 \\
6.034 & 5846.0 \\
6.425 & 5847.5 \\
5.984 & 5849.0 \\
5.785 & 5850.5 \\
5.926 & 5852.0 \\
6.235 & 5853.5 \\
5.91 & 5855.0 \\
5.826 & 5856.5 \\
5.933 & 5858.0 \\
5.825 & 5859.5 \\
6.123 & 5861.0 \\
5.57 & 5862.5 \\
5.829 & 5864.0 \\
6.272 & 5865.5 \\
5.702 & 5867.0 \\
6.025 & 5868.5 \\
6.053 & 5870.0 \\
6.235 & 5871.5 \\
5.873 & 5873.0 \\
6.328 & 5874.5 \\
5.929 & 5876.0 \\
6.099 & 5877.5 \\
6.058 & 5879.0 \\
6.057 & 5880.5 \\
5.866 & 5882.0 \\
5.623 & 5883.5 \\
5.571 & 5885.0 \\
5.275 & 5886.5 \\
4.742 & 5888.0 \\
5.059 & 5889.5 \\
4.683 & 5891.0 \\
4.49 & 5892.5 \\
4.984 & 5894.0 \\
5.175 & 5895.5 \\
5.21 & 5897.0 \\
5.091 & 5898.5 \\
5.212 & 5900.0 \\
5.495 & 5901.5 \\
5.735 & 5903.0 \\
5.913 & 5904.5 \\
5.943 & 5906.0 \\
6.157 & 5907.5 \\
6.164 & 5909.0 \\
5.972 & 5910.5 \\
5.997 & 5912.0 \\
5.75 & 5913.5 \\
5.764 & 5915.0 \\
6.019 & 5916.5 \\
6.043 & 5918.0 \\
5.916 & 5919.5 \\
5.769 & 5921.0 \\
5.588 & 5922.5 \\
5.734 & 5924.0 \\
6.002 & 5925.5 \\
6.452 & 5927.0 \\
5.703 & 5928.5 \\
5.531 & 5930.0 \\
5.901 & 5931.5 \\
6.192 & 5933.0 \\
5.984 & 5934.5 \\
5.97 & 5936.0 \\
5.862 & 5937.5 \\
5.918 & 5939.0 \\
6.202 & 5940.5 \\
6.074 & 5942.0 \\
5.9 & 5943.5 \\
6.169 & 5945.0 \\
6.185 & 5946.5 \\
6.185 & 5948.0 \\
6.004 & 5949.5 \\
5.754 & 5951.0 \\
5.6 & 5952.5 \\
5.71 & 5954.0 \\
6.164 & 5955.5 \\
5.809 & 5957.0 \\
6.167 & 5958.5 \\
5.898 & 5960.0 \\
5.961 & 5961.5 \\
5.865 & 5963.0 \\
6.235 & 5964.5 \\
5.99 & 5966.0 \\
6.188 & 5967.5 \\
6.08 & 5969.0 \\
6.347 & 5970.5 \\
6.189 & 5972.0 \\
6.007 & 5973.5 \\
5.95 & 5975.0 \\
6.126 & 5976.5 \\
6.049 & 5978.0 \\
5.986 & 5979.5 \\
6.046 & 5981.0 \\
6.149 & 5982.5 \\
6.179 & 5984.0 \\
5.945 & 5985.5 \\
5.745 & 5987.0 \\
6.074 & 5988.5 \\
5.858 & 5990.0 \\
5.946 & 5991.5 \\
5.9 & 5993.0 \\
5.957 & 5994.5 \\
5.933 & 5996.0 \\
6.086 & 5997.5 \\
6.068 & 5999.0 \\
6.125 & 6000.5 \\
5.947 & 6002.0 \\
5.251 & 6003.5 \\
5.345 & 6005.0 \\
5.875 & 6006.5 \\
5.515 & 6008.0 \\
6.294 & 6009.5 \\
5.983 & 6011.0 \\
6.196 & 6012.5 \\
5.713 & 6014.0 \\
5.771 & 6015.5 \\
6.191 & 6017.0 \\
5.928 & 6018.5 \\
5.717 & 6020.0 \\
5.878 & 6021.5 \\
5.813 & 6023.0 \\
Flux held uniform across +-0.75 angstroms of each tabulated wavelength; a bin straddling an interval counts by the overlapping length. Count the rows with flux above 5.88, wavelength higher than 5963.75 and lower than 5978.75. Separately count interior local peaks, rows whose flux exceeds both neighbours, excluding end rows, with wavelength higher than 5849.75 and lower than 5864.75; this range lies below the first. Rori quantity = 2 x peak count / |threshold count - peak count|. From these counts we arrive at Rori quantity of 0.86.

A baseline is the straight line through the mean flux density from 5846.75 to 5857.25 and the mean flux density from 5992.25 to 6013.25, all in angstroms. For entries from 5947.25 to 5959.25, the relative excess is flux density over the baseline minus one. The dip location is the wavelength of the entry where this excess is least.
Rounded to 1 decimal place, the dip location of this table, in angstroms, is 5952.5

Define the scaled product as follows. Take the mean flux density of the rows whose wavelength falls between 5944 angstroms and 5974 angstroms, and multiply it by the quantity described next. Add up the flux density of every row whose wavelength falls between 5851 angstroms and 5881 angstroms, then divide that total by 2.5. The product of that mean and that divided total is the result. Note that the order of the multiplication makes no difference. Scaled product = 289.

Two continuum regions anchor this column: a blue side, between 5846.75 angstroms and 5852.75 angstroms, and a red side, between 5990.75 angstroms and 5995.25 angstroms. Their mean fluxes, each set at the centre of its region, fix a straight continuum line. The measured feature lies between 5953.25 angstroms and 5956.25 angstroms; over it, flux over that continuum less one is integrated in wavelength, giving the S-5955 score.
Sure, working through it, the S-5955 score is -0.01 angstroms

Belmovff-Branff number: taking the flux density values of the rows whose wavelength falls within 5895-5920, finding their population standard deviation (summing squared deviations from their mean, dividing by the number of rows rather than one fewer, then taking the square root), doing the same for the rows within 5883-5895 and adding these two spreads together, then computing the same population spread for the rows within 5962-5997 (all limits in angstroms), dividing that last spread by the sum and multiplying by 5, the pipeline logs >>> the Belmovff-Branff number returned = 0.93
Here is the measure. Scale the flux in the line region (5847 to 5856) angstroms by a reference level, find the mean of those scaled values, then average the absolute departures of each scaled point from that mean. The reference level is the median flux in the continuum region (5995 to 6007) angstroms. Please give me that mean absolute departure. 0.032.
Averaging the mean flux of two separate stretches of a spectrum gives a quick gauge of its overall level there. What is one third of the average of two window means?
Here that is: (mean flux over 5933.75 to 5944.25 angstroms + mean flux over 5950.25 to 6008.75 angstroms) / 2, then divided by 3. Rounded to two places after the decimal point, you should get 1.99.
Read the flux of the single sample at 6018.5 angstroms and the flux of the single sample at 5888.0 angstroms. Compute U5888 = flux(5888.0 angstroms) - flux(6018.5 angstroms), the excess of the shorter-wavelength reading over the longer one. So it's -1.2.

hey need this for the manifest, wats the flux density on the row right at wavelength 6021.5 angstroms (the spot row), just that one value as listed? 5.878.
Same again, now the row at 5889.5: 5.059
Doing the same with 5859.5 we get 5.825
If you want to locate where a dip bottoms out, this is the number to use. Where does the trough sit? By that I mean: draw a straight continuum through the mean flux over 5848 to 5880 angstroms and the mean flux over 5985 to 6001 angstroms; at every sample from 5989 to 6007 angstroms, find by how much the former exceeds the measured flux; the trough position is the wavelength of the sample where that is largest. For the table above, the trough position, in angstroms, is 6003.5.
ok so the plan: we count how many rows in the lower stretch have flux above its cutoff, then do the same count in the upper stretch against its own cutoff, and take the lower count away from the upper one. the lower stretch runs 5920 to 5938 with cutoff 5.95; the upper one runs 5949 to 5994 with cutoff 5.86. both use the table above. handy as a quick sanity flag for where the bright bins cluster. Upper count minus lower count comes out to 19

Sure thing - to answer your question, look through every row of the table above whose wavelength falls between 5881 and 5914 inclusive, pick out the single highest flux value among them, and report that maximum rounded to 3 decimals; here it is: 6.164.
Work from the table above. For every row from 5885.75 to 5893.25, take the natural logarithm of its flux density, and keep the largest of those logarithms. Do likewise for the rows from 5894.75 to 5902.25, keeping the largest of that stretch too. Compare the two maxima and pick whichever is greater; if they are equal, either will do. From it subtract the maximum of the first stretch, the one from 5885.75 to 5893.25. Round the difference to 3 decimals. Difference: 0.041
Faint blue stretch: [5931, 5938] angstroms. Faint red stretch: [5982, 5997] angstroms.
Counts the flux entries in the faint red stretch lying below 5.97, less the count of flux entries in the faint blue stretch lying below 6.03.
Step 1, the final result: 3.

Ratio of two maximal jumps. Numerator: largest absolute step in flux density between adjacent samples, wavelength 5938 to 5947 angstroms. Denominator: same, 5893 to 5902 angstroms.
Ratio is 1.0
